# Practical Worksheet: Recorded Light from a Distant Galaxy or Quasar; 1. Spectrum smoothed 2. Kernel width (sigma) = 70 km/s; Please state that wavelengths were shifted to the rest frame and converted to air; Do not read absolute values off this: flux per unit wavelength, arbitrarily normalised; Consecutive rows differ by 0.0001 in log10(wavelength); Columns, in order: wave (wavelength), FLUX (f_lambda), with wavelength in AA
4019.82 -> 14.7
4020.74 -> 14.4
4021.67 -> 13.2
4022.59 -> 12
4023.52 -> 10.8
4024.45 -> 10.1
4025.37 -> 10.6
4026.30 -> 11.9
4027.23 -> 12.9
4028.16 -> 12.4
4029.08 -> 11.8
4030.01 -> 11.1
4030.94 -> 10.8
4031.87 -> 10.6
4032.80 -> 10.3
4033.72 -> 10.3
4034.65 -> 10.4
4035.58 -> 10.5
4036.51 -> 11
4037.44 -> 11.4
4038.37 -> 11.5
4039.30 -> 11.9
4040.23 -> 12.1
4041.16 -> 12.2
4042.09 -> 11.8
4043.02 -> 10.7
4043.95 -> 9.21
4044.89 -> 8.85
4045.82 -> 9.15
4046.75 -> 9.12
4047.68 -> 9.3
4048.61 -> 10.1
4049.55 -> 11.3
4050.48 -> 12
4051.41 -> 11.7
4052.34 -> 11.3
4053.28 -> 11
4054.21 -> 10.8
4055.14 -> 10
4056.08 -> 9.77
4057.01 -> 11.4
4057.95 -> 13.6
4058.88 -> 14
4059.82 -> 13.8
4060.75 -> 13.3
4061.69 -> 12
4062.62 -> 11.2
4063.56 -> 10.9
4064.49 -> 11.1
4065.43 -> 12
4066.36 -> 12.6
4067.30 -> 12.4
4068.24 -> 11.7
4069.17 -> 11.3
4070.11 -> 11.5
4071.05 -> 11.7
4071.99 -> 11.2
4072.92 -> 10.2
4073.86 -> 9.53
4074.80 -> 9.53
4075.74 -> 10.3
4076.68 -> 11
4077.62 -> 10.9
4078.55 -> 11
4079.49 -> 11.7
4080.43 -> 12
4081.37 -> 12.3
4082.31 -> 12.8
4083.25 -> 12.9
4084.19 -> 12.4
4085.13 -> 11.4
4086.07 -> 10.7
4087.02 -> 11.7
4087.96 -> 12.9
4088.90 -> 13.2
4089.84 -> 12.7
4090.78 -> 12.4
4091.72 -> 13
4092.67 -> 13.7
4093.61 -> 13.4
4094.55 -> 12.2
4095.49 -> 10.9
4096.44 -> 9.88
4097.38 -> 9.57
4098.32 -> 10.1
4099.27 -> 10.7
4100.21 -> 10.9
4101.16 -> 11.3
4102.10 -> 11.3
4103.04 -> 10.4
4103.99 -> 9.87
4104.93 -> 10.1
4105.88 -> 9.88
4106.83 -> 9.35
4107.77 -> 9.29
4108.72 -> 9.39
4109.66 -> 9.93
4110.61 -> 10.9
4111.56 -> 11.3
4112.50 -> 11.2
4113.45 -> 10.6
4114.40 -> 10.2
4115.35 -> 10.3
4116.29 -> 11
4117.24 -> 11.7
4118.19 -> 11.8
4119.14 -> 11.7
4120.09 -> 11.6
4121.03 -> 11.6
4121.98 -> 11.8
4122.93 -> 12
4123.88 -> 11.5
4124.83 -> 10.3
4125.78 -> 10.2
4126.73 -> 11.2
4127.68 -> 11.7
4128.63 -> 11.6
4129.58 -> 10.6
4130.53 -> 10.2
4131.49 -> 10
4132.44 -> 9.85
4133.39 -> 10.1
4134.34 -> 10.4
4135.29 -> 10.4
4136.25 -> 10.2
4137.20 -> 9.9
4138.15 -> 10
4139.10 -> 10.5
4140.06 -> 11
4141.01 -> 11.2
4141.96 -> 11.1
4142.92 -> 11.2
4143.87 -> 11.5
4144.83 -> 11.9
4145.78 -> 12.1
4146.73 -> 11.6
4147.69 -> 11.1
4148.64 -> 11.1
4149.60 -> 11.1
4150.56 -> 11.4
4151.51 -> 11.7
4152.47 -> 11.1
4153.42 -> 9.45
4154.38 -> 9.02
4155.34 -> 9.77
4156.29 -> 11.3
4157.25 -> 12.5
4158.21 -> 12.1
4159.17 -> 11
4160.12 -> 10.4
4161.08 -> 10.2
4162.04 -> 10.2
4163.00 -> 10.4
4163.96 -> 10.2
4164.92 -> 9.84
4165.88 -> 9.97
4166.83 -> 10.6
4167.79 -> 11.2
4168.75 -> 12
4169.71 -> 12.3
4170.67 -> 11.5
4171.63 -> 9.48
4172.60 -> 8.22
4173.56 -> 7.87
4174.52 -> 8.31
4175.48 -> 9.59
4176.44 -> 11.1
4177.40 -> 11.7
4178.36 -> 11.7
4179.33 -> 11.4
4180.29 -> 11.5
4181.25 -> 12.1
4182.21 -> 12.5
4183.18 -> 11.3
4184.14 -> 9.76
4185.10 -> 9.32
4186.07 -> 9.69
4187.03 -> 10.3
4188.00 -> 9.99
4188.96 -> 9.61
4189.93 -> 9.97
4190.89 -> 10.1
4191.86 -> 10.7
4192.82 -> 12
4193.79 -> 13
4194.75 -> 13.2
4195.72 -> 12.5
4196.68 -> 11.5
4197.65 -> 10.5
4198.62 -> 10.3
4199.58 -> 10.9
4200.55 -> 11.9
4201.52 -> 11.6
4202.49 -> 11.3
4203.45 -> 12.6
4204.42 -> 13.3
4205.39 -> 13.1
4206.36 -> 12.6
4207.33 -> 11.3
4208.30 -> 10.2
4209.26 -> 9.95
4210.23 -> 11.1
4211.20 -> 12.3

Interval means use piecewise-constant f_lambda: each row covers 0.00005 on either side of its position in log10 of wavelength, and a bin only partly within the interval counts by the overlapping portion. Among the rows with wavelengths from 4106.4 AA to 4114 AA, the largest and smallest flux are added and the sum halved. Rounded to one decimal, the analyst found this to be 10.3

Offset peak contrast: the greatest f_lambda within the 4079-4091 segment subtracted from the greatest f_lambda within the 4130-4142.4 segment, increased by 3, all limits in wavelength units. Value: 1.0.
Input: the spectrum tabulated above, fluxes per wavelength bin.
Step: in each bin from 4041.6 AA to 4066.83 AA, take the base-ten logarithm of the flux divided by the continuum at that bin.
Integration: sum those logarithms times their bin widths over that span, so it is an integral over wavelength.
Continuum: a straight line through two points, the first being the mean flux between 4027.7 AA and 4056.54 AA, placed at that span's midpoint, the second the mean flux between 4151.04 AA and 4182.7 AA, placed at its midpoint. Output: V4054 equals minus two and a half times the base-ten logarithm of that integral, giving 1.2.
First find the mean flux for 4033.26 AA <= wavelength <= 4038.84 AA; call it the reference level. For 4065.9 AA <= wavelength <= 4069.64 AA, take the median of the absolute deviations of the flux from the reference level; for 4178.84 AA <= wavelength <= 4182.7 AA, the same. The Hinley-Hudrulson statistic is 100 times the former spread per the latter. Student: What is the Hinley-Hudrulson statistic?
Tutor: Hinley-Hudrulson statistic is 126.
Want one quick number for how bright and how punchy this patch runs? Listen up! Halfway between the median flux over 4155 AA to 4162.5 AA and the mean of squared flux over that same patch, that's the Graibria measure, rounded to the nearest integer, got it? 66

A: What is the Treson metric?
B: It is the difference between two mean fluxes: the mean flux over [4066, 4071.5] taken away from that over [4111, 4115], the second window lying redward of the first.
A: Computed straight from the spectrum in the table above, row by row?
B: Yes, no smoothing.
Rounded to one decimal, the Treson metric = -1.0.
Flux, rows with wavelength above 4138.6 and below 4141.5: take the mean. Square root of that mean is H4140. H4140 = 3.30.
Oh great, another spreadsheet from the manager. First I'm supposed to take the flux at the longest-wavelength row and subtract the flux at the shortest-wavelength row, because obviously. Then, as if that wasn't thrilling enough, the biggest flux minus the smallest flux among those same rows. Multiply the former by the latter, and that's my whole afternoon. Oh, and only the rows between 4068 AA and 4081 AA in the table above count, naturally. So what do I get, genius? 0.7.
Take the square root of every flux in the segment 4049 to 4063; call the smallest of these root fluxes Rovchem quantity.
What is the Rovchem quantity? 3.13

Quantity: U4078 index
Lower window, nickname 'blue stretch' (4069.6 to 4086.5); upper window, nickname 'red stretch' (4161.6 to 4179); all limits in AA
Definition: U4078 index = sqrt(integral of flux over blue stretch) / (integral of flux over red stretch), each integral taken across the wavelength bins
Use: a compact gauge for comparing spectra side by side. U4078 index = 0.077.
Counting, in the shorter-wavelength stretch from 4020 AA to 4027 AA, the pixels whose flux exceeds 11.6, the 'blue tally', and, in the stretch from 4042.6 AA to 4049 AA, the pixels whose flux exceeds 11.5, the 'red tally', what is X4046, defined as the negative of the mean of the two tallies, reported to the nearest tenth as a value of -2.0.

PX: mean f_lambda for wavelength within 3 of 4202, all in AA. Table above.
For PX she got 11.9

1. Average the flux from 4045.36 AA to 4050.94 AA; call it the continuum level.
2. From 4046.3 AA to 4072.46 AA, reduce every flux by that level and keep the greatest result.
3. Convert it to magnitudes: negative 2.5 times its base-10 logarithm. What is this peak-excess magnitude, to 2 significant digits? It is -1.5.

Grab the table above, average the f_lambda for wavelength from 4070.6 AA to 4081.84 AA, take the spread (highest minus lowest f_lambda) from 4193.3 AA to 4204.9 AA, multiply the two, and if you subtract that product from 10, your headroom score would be -23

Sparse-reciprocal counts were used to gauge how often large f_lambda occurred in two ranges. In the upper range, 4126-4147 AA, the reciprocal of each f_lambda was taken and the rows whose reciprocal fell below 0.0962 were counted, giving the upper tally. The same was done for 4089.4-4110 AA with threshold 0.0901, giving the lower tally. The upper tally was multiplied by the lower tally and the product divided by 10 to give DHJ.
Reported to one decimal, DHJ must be 12.0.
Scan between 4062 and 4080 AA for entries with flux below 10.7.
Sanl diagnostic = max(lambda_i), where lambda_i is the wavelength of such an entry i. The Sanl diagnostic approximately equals 4075.74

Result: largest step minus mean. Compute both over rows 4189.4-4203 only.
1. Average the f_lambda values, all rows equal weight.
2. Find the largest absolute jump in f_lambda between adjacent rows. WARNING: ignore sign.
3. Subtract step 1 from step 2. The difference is -10.1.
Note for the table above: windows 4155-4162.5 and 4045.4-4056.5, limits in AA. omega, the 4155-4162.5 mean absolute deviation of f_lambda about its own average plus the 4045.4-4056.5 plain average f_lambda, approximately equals 11.3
